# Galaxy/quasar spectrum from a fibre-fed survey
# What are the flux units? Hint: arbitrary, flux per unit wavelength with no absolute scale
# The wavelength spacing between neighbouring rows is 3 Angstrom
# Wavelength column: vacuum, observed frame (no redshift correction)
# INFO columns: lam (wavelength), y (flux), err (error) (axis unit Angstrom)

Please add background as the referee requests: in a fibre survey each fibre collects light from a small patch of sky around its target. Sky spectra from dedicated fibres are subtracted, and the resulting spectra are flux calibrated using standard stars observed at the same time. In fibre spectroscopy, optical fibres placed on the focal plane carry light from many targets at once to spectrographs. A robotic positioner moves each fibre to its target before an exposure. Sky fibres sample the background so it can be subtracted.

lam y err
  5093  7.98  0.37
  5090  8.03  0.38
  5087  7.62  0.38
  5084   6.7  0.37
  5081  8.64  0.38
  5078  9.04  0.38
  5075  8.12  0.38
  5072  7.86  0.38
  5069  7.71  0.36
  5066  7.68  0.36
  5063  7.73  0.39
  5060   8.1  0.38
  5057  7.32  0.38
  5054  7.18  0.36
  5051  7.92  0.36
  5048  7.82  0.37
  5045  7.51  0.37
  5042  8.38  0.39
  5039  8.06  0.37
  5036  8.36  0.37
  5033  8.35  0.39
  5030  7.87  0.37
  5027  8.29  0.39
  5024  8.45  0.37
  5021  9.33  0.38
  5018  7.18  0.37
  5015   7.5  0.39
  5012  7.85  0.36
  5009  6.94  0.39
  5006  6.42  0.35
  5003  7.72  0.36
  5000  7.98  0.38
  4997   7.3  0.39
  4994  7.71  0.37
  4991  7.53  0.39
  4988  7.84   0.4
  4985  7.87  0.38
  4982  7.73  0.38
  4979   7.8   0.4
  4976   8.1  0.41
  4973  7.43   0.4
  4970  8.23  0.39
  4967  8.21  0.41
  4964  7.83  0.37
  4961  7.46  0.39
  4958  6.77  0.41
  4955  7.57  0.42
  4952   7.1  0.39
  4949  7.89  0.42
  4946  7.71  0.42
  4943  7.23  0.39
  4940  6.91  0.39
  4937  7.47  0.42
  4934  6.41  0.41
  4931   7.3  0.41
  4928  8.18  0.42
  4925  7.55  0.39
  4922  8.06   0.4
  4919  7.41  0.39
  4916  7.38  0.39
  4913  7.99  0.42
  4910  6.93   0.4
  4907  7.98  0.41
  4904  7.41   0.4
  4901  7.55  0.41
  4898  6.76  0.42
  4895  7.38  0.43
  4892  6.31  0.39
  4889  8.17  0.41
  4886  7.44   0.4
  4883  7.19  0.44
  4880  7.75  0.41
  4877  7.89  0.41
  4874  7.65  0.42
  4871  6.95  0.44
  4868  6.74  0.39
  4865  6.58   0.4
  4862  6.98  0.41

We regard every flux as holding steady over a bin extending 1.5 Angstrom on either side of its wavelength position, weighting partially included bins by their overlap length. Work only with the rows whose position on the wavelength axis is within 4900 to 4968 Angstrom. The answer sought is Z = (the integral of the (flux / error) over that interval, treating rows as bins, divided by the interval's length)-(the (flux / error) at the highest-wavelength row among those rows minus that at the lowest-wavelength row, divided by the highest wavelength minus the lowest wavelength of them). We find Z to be 18.5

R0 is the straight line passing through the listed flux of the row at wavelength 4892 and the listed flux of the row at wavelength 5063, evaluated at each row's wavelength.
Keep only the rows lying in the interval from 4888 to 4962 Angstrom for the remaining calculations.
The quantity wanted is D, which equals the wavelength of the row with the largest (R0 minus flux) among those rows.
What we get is 4934 Angstrom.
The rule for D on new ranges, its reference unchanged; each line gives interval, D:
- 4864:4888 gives 4865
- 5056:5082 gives 5057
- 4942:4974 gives 4958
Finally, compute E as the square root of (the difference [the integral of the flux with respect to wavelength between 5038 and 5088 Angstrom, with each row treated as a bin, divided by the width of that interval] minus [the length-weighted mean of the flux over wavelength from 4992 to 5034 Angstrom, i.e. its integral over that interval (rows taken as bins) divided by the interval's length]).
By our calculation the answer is 0.28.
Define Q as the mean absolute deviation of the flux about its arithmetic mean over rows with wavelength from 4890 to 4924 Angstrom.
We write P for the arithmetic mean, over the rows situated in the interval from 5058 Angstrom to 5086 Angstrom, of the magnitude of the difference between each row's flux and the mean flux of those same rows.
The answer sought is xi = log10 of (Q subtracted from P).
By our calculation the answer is -1.1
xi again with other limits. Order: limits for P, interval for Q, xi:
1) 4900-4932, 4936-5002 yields -2.2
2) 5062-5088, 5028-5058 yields -0.9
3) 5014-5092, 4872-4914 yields -1.4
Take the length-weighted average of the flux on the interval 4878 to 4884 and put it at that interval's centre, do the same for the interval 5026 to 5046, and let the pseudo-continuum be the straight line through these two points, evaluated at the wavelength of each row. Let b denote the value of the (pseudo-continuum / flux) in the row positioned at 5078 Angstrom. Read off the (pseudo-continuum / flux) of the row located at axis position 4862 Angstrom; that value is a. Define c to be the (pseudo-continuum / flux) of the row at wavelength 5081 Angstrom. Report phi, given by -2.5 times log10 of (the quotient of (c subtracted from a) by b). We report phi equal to 2.33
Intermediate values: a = 1.07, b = 0.92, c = 0.961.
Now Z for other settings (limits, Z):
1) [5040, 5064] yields 20.8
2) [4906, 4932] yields 19.0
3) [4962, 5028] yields 20.3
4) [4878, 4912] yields 18.0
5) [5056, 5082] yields 21.2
